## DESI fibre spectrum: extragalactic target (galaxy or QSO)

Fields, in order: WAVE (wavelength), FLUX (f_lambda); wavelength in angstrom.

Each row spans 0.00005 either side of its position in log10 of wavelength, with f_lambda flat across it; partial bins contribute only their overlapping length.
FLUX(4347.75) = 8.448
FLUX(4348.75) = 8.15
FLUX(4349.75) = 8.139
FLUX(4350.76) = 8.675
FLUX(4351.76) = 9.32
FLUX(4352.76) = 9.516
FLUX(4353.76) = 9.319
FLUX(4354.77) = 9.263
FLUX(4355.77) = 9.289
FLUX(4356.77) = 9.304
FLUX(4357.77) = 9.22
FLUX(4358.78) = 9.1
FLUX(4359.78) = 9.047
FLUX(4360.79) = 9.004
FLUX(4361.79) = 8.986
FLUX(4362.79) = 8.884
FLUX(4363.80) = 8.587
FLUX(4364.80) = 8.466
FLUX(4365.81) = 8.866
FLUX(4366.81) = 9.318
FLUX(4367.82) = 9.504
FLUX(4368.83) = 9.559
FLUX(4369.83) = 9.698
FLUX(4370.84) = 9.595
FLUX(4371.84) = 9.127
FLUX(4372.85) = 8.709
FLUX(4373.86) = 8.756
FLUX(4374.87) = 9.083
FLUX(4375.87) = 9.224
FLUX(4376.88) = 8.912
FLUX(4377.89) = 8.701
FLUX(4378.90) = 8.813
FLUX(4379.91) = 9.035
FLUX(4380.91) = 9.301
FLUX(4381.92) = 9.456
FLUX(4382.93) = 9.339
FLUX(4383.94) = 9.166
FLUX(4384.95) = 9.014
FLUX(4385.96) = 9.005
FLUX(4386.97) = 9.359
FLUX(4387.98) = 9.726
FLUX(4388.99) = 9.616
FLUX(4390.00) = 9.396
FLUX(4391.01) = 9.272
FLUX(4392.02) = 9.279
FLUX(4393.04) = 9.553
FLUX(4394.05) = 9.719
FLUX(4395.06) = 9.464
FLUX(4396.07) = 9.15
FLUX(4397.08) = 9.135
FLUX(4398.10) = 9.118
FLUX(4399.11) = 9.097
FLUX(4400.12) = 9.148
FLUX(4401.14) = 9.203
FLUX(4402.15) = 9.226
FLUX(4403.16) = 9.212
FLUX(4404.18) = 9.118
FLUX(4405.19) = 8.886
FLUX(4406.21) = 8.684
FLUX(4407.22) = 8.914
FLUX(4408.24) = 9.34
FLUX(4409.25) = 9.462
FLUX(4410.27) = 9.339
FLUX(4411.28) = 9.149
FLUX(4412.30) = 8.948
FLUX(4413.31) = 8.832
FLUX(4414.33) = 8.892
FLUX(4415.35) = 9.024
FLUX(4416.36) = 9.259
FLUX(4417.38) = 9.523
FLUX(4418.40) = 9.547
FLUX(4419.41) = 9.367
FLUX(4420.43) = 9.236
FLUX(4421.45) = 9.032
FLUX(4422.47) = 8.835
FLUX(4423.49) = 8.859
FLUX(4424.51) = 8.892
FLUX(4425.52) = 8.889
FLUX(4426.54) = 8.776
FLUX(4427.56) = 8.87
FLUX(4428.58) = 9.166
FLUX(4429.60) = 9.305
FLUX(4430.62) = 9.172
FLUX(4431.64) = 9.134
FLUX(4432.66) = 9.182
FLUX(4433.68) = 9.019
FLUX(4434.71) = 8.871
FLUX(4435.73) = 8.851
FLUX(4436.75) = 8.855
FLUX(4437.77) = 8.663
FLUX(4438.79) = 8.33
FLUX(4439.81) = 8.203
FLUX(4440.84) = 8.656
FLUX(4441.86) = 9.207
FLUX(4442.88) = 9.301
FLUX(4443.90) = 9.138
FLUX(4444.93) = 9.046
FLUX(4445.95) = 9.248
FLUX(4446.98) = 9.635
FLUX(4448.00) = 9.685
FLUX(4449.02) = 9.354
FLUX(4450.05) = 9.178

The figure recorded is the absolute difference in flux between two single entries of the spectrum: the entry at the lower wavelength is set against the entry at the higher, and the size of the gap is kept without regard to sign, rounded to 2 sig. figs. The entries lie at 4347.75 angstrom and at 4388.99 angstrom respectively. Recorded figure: 1.2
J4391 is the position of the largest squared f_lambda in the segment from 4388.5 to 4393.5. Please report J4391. 4388.99 angstrom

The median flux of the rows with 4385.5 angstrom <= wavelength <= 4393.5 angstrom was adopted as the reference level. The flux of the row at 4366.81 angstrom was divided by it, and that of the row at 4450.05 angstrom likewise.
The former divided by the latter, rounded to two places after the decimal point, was 1.02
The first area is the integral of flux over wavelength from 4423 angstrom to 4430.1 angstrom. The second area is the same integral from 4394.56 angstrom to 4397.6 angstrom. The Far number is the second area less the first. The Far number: -36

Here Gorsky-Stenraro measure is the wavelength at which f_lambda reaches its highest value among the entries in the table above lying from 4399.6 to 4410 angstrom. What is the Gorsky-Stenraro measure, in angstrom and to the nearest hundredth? 4409.25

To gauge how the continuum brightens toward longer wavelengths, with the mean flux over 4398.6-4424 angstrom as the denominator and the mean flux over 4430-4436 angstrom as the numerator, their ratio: 0.99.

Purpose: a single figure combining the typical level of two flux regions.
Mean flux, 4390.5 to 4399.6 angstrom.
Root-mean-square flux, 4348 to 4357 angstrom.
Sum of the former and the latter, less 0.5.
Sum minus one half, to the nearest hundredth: 17.82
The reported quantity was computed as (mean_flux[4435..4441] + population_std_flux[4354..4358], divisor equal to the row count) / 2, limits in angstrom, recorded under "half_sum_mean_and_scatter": 4.3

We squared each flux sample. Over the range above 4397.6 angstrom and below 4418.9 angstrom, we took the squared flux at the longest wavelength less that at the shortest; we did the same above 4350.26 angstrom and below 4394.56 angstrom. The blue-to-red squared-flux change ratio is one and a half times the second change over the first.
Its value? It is 3.6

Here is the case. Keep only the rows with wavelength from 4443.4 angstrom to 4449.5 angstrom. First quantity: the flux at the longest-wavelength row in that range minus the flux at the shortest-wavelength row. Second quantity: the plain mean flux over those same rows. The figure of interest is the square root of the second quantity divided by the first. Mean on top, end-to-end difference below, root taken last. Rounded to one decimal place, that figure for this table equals 6.6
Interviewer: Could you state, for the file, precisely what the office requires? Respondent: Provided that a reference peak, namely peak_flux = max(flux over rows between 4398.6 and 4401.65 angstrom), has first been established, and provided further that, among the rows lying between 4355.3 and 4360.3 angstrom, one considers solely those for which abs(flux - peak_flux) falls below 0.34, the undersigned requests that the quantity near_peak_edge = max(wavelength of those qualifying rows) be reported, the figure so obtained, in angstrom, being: 4359.78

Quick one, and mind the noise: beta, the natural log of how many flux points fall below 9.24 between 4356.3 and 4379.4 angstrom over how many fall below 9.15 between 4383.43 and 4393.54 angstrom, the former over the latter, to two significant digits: 2.1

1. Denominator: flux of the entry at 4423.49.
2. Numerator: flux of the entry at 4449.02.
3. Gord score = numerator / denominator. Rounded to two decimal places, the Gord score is 1.06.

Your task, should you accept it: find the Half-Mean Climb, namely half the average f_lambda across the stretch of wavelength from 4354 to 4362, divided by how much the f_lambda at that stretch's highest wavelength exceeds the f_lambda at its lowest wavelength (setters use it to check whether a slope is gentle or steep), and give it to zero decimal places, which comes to -17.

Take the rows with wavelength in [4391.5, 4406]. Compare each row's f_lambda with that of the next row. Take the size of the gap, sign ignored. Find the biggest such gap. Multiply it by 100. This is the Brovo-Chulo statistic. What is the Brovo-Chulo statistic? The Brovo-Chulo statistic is 31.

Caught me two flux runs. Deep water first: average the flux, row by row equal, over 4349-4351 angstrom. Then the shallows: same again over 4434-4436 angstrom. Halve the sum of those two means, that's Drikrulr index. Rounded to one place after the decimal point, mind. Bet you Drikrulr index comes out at 8.6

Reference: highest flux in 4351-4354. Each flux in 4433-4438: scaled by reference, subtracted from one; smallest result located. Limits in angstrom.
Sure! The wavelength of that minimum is 4433.68 angstrom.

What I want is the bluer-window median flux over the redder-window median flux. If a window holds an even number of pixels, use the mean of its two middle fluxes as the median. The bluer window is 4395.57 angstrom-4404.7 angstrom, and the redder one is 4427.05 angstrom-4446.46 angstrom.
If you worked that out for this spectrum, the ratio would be 1.01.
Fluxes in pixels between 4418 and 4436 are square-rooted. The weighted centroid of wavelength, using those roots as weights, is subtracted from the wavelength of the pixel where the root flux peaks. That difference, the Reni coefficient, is -8.6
